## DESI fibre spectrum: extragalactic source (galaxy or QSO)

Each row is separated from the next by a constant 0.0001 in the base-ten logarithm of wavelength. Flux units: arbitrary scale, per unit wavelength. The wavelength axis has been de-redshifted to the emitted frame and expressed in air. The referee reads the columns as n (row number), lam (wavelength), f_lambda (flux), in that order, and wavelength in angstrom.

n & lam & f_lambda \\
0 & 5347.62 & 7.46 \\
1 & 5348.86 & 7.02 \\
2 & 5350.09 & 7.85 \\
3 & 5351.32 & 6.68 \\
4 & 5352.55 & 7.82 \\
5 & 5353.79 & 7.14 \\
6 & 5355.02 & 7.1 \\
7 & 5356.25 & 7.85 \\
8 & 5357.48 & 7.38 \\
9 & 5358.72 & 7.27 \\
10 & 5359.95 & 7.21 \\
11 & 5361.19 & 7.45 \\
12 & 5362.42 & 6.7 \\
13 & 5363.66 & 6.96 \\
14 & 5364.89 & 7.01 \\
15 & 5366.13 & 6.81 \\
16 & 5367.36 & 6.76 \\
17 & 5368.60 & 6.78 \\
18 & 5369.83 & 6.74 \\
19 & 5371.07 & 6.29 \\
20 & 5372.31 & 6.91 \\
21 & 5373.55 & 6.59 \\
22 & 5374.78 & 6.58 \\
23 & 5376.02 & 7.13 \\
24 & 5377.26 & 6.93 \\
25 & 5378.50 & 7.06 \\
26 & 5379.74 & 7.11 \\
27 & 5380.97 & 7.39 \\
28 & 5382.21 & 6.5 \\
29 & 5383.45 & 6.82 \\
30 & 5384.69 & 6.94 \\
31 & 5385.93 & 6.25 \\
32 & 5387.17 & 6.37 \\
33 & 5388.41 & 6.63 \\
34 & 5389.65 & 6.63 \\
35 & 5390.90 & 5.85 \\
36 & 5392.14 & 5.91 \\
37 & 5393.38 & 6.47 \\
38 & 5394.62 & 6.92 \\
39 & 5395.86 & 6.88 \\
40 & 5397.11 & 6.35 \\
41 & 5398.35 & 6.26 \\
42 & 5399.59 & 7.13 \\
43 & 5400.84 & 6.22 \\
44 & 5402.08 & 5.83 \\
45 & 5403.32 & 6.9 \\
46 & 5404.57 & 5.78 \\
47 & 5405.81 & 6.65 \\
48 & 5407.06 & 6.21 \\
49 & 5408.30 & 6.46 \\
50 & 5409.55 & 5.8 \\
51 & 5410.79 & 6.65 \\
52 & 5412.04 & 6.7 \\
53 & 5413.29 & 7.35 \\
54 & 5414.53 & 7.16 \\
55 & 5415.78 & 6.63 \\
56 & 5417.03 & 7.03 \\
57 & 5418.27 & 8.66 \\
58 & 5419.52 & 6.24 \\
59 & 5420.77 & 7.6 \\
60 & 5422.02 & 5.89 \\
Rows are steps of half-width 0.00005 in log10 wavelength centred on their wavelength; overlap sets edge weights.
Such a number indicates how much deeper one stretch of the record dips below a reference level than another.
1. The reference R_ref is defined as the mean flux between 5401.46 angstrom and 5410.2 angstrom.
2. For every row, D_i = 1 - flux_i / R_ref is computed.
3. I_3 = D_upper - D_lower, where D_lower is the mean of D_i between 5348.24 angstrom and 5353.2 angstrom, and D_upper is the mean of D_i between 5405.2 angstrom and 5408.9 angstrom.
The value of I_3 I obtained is 0.14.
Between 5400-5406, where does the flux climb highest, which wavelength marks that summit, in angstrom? 5403.32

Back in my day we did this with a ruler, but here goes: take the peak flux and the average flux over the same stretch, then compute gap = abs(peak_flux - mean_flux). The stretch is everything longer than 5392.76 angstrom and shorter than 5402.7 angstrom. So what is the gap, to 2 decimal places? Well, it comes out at 0.62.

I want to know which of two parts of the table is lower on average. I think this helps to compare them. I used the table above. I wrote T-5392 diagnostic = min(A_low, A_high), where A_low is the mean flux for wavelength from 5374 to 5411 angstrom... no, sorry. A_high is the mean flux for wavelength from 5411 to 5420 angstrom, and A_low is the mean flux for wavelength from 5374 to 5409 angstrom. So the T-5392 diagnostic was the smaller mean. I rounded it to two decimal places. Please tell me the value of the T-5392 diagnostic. 6.58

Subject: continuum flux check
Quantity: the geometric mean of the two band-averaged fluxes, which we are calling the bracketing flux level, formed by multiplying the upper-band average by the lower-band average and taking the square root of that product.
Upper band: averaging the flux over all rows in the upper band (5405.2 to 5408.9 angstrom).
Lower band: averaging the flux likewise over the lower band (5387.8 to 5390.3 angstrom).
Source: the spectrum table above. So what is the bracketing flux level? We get 6.5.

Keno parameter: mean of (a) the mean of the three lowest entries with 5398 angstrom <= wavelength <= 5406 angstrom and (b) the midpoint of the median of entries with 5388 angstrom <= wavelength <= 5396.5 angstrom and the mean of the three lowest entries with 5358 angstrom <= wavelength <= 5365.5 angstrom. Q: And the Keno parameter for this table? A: 6.35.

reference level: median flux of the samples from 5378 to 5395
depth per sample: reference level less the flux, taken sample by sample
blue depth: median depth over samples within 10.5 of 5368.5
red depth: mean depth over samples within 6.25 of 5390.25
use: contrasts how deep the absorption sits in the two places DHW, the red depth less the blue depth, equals 0.4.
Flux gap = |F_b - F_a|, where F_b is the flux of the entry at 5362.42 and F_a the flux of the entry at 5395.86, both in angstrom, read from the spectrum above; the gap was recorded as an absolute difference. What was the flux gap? 0.18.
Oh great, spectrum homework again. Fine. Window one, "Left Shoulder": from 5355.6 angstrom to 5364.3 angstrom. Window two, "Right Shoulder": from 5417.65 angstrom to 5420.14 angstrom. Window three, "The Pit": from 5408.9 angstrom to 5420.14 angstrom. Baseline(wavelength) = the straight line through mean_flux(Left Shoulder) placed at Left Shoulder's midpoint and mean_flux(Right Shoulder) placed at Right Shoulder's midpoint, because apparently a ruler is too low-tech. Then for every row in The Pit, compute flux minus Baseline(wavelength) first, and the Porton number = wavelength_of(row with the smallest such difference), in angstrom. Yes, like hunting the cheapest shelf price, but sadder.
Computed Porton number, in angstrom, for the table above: 5409.55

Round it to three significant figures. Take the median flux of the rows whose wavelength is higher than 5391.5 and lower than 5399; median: 6.41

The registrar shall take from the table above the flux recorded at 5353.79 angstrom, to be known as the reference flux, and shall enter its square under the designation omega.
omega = 51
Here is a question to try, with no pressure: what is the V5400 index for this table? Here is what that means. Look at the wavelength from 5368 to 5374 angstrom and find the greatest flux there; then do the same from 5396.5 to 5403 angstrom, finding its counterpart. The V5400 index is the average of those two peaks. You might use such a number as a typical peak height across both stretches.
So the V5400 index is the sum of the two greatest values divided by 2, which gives 7.02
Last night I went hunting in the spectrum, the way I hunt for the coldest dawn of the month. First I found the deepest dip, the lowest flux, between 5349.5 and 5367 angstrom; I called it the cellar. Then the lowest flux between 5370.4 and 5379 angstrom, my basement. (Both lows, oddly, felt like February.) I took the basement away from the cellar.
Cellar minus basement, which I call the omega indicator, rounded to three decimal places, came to 0.390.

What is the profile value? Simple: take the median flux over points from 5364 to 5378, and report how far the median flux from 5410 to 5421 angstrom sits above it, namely 0.25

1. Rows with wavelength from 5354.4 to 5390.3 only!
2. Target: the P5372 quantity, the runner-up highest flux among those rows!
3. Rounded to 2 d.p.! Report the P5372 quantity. 7.45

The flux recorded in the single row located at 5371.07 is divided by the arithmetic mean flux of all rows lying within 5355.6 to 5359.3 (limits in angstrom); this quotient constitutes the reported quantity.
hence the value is 0.84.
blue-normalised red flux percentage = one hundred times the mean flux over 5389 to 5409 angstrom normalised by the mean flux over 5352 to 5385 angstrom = 91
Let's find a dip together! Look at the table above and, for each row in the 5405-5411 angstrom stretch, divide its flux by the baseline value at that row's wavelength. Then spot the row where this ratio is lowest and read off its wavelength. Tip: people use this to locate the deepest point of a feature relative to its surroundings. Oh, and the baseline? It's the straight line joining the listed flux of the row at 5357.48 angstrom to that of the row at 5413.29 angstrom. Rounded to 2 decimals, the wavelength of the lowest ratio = 5409.55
